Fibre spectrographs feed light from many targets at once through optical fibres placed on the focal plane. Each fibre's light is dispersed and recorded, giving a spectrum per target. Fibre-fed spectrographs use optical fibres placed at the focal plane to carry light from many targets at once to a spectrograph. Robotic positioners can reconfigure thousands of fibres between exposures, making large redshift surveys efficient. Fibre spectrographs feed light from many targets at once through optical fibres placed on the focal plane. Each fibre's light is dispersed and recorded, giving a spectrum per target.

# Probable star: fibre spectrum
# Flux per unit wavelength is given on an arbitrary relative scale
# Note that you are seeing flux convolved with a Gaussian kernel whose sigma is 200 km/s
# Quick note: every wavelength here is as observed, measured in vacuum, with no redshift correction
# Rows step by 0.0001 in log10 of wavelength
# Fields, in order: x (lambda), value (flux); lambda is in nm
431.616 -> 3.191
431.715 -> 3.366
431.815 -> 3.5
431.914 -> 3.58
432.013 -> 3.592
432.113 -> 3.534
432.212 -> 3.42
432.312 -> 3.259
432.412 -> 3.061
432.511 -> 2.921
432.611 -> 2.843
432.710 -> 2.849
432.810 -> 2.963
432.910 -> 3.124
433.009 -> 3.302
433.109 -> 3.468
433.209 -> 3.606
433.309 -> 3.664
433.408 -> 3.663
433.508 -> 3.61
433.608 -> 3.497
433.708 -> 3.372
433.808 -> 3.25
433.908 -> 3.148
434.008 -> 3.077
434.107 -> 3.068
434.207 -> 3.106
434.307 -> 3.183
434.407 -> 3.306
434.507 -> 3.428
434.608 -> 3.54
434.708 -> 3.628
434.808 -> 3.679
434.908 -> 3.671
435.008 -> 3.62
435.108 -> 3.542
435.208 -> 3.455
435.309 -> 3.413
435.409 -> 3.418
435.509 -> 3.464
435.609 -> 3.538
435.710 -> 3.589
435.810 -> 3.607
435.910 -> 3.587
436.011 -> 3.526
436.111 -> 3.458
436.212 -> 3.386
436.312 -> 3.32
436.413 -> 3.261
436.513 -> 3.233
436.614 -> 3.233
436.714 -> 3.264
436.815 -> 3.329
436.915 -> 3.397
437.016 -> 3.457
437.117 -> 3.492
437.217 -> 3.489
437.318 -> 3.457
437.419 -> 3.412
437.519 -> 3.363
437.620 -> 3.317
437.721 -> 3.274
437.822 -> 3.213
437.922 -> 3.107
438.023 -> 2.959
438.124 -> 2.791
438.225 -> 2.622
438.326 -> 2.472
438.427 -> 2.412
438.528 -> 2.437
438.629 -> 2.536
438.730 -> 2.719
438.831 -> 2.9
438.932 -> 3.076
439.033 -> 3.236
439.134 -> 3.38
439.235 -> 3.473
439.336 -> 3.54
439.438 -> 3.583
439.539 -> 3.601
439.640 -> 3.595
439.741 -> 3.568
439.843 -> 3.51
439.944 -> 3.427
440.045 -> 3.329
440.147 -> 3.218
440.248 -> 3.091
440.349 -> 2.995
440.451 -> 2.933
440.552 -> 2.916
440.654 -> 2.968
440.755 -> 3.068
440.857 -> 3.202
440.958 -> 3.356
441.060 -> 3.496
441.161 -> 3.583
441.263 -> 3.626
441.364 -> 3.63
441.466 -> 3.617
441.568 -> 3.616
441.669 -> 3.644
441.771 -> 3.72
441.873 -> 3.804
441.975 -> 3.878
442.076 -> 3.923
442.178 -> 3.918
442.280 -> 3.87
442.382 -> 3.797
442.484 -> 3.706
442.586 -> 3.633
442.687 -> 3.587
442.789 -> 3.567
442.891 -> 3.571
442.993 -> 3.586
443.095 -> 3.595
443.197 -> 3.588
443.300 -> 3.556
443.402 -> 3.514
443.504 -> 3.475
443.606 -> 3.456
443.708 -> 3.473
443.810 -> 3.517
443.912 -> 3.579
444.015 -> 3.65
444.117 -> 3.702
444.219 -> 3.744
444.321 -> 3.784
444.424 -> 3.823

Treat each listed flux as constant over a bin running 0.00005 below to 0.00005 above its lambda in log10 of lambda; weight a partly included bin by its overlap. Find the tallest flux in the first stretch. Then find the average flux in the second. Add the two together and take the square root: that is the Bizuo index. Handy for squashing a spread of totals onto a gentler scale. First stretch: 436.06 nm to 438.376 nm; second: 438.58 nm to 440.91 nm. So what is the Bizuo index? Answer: 2.59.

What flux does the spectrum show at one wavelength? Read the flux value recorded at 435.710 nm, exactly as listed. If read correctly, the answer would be 3.589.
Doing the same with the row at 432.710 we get 2.849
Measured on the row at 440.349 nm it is 2.995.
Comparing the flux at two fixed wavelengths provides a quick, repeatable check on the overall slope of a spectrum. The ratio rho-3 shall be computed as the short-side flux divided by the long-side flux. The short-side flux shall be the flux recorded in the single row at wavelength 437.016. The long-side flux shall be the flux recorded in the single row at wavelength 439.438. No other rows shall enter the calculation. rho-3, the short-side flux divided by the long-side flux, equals 0.96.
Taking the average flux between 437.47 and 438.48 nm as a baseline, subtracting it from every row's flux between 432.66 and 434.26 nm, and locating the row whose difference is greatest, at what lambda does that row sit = 433.309 nm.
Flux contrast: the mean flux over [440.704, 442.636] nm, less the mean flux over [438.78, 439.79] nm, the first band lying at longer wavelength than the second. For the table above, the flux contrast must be 0.24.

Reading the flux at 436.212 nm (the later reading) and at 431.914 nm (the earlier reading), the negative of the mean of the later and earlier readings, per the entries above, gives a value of -3.48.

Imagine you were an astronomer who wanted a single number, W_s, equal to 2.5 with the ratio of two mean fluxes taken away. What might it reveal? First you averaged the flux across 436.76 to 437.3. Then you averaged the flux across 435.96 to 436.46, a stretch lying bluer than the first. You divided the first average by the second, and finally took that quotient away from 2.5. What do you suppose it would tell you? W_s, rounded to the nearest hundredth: 1.49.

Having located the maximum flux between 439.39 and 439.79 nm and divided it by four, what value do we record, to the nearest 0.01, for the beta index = 0.90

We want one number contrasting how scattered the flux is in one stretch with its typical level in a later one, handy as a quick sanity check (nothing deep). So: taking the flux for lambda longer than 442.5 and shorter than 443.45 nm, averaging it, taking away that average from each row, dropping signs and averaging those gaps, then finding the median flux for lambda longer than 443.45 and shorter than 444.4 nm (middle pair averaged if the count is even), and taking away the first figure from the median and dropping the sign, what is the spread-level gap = 3.56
